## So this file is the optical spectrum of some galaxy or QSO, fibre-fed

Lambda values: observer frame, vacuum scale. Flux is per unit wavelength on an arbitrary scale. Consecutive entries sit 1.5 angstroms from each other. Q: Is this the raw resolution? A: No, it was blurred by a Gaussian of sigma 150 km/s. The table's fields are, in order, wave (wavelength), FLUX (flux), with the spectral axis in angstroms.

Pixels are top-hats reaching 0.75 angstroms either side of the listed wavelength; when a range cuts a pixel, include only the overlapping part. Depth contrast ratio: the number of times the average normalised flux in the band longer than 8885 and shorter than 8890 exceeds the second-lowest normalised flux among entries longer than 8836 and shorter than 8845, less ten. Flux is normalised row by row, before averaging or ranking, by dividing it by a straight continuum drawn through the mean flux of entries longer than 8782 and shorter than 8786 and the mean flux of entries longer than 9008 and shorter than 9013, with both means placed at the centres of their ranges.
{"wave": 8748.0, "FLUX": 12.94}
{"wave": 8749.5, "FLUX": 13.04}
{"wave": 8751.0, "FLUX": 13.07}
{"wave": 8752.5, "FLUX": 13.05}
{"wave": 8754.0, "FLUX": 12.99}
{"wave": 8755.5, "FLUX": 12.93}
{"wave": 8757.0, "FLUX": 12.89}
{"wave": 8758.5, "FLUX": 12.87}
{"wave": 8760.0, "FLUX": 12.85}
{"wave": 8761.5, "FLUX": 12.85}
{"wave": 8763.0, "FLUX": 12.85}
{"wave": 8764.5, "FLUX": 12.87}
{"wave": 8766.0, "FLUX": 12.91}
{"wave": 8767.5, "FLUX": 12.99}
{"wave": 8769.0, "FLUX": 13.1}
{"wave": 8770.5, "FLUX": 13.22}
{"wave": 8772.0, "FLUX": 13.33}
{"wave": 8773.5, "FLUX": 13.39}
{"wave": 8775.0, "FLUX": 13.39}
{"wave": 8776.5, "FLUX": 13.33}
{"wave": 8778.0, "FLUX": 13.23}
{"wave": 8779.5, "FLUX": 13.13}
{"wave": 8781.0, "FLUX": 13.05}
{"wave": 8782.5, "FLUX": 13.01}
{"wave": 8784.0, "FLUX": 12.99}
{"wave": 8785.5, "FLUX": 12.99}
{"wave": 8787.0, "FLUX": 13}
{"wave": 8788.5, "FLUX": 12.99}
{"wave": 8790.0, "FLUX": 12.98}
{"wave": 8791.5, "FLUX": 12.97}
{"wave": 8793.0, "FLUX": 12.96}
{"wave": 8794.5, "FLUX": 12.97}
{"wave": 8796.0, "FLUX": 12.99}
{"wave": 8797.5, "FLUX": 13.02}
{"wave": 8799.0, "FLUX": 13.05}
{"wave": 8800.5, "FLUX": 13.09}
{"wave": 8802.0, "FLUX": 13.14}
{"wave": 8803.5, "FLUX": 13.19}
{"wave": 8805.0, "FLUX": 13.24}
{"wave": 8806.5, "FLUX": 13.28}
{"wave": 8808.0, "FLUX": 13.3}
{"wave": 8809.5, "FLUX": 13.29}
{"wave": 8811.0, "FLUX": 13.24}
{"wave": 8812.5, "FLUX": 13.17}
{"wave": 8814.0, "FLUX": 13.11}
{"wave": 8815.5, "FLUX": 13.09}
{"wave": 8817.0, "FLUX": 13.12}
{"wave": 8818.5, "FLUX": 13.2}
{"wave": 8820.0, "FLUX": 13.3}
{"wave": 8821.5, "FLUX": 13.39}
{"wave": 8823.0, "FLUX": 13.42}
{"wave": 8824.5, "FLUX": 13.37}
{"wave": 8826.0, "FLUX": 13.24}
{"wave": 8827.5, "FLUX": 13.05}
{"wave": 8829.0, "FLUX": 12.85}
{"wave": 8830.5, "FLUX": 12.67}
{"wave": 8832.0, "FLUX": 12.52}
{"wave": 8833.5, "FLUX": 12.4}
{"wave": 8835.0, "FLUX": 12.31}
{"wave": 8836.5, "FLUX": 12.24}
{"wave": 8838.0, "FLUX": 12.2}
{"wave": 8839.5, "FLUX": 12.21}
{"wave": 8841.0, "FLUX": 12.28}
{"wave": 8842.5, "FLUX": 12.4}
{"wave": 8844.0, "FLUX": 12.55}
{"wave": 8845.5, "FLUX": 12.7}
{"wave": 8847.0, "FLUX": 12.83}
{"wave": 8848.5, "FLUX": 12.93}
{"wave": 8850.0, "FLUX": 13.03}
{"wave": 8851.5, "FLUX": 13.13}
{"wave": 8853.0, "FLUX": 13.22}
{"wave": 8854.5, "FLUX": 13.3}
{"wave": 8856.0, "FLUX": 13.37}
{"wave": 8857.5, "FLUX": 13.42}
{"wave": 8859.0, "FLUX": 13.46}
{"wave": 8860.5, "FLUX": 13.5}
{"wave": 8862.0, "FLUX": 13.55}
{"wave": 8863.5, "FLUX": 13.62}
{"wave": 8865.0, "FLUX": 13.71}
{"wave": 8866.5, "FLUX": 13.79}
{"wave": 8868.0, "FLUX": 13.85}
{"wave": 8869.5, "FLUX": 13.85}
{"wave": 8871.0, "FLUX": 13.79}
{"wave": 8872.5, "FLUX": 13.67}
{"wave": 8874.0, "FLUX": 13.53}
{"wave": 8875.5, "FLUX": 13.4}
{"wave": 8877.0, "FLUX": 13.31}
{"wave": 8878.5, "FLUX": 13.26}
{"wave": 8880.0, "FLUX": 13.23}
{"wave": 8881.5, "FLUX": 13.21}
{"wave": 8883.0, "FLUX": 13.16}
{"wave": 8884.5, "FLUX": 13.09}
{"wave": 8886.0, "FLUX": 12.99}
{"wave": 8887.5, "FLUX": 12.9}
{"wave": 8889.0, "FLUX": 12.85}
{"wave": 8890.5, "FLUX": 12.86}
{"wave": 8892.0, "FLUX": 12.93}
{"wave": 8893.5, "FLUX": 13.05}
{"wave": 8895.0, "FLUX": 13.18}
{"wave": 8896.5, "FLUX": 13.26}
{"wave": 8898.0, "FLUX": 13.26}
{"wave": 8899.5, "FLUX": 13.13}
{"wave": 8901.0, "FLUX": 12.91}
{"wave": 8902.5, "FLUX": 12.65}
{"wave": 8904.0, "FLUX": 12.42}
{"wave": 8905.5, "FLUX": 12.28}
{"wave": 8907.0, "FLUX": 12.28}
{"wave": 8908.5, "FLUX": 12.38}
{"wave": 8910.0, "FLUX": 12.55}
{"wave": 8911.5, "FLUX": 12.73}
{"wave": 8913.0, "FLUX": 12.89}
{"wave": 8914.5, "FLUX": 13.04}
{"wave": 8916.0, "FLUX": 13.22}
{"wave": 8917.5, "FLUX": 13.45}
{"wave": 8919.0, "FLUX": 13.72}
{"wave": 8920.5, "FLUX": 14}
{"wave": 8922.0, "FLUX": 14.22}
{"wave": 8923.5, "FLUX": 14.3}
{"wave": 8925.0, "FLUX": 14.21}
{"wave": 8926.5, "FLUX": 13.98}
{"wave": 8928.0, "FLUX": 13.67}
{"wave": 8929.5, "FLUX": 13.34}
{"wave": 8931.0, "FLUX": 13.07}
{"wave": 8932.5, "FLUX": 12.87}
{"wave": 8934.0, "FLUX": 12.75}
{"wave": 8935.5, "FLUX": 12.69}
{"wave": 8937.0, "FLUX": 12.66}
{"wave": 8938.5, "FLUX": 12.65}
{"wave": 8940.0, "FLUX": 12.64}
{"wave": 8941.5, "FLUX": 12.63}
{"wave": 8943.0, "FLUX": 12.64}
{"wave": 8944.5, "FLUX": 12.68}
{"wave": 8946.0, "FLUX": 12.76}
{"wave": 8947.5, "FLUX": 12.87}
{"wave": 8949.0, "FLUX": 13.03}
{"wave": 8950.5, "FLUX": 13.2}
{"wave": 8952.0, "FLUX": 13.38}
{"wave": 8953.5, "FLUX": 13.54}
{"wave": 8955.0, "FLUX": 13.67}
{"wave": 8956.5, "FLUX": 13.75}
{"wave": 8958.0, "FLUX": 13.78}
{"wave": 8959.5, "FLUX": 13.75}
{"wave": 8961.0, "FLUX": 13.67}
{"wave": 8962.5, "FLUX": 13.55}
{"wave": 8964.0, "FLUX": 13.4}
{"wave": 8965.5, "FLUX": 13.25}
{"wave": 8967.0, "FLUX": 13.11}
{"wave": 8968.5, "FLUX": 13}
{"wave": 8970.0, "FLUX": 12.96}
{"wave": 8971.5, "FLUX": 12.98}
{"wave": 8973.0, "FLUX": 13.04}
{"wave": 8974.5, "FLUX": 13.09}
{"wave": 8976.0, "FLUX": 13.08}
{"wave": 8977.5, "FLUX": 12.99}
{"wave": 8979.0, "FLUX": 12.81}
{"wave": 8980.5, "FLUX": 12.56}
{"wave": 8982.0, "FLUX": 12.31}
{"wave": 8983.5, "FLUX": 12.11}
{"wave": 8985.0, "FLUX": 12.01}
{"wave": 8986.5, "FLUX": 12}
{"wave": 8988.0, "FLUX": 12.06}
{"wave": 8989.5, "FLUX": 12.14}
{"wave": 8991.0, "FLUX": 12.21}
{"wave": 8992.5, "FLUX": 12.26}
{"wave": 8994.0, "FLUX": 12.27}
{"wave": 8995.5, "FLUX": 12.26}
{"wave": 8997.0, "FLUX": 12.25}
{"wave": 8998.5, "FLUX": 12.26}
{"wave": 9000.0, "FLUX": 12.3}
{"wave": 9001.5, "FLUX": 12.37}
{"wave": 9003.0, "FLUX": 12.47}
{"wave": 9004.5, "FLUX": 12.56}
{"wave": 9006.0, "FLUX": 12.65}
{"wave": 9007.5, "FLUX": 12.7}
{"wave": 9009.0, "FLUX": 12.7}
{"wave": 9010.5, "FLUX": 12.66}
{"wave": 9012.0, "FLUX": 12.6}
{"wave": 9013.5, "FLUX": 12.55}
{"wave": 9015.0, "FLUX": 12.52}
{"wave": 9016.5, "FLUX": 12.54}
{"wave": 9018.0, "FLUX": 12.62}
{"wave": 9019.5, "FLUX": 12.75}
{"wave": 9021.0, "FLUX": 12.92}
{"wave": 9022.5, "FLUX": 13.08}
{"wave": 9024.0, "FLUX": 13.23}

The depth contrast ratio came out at -8.94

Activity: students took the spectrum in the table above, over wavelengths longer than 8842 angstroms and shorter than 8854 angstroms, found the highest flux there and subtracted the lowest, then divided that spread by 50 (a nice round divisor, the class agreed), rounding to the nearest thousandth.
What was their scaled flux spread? 0.016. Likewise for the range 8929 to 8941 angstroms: 0.014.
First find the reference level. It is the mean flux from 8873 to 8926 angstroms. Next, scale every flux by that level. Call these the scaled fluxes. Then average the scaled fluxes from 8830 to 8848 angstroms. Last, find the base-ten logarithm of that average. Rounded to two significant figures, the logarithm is -0.024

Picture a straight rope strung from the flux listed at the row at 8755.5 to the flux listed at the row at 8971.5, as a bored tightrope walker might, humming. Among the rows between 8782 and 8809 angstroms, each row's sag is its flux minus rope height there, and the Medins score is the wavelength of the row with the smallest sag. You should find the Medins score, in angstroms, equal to 8793.0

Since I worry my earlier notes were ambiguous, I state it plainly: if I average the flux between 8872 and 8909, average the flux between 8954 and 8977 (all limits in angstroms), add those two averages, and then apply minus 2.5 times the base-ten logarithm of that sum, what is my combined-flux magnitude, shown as -3.55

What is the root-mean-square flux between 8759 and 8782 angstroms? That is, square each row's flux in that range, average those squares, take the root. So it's 13.1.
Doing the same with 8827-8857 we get 12.7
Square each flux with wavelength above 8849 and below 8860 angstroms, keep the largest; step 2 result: 181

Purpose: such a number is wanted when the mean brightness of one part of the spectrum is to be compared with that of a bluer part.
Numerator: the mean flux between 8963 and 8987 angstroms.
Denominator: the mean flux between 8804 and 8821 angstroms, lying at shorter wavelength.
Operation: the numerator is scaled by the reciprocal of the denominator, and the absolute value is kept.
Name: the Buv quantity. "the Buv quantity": 0.97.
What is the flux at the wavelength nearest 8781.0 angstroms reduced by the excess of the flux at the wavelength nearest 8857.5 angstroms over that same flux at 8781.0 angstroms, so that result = 12.7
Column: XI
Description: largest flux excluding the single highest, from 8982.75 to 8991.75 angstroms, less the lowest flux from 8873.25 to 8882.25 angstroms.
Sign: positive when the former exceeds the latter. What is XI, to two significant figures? -1.1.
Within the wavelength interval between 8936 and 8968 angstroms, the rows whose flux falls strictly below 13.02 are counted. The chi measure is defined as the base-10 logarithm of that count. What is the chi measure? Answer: 0.90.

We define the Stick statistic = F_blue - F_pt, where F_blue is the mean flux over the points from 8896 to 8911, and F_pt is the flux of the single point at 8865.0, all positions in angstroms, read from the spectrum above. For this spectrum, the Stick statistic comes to -1.0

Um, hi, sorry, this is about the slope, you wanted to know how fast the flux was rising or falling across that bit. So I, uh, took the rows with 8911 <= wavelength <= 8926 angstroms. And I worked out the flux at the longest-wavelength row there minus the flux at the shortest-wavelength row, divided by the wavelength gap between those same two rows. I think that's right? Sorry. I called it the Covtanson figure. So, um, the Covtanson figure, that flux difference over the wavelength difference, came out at 0.11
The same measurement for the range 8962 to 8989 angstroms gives -0.06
